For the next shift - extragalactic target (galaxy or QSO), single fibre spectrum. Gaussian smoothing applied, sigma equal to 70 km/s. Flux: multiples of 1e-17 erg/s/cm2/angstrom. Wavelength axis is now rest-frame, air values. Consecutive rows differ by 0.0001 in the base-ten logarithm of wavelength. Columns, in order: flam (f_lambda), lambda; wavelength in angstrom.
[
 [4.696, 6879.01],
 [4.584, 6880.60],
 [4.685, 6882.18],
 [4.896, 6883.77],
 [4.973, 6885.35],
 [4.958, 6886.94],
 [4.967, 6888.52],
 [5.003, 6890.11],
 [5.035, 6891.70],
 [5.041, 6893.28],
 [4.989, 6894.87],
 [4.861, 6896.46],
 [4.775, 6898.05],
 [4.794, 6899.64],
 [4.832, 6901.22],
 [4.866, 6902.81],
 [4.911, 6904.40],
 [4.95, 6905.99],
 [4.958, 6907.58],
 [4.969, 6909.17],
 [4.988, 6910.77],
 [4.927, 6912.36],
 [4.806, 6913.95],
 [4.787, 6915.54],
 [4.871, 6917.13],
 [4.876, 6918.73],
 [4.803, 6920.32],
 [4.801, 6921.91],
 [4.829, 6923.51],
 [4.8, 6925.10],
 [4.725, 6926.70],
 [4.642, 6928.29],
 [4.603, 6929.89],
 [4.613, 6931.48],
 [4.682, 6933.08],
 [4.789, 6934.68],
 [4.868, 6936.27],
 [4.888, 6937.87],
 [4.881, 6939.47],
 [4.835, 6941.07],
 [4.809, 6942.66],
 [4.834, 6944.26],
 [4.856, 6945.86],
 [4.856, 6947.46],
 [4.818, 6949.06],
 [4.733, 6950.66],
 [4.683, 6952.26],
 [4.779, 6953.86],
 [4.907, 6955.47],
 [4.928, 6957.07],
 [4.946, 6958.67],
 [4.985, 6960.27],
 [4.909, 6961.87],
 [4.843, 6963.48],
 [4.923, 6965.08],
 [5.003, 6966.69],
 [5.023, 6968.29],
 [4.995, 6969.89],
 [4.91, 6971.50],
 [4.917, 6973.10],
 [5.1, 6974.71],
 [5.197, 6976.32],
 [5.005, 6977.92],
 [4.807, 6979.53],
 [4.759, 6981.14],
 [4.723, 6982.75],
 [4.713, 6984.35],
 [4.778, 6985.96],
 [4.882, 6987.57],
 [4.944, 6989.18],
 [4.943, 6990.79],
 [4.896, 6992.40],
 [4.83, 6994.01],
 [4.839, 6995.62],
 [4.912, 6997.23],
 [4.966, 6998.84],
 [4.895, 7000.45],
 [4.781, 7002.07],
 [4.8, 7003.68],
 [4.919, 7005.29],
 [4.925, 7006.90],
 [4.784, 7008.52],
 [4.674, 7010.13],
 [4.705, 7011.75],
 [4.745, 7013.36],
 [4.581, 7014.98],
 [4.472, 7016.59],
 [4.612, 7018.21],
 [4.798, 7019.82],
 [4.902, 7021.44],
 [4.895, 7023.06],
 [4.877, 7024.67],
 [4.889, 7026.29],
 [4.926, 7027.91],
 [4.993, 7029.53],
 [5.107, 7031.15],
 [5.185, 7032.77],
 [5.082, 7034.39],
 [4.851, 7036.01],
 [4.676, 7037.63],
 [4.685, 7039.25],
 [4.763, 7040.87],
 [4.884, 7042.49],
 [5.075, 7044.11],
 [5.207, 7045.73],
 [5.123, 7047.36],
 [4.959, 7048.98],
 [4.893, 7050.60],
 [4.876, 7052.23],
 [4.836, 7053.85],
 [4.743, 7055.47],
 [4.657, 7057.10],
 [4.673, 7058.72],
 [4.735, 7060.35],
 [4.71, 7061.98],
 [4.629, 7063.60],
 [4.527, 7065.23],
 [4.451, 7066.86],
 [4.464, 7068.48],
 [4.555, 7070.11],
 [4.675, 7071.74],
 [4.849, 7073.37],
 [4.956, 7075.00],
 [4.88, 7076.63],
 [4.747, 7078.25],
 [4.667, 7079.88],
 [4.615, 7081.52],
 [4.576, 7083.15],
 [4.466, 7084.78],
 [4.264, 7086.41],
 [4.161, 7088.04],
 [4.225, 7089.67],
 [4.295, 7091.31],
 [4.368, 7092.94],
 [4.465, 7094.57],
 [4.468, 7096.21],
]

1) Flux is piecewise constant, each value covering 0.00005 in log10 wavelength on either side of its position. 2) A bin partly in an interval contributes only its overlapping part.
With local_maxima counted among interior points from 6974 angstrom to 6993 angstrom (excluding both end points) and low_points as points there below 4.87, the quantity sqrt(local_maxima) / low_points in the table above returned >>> 0.28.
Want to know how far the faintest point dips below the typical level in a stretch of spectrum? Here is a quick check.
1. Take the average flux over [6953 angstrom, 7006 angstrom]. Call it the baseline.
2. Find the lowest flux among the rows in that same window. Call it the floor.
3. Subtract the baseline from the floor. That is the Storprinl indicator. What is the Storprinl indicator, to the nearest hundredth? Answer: -0.19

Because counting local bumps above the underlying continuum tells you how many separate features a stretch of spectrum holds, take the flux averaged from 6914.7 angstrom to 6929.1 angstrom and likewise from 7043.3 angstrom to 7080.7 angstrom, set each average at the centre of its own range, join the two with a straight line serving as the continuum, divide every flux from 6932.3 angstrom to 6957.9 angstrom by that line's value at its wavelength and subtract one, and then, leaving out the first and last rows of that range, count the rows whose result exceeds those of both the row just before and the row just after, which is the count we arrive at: 2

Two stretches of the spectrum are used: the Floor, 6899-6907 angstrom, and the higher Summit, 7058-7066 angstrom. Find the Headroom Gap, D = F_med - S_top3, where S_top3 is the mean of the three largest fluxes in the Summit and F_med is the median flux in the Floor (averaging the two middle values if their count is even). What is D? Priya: 0.16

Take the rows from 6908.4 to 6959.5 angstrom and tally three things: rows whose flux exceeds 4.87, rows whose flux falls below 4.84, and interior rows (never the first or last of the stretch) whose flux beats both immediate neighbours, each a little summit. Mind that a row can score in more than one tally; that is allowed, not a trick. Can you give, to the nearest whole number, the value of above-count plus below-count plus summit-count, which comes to 33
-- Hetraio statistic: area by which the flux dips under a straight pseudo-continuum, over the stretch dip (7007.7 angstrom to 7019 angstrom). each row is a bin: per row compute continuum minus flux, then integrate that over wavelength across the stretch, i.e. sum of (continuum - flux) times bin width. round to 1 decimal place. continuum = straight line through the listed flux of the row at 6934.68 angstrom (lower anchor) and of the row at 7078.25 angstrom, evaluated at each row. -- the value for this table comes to 1.3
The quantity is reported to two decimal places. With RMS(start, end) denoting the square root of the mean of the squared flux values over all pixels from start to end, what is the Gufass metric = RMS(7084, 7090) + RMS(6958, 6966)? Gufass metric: 9.20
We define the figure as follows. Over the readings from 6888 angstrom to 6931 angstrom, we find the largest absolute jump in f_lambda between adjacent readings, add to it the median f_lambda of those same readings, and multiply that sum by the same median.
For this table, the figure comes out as 24.3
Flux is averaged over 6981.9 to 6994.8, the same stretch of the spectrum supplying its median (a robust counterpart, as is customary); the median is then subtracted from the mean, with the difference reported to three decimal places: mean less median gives -0.017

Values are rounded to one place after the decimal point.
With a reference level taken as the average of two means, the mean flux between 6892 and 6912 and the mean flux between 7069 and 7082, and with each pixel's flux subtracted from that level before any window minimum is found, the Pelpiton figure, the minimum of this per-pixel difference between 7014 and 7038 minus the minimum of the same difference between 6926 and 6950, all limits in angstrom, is -0.3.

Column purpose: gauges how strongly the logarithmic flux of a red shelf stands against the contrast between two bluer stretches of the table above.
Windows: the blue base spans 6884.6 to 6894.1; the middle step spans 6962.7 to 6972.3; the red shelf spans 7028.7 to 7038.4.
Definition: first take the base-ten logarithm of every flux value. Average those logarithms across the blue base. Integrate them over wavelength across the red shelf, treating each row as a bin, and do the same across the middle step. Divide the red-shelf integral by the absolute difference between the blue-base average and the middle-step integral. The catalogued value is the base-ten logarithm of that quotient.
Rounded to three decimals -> 0.054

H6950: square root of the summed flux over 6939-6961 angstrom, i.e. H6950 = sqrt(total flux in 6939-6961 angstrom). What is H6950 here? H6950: 8.2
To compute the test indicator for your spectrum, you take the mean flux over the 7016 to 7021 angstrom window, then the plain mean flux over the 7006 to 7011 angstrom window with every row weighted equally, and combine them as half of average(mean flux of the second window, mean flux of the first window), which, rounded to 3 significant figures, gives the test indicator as 2.36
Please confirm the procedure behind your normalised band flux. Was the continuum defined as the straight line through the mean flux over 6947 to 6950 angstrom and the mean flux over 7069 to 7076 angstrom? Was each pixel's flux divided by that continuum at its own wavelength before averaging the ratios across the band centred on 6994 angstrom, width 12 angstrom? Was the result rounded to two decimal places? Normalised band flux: 1.02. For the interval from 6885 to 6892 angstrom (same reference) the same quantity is 1.02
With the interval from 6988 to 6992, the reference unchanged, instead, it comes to 1.03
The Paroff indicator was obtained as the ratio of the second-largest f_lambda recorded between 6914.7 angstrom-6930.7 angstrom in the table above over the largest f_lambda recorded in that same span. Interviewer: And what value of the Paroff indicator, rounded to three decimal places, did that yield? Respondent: 0.999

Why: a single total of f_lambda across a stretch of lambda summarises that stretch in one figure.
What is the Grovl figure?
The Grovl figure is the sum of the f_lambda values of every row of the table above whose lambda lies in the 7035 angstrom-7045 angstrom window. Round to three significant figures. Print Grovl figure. 28.9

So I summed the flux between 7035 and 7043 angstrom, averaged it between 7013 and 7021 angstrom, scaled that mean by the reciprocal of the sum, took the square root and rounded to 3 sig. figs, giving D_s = 0.441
